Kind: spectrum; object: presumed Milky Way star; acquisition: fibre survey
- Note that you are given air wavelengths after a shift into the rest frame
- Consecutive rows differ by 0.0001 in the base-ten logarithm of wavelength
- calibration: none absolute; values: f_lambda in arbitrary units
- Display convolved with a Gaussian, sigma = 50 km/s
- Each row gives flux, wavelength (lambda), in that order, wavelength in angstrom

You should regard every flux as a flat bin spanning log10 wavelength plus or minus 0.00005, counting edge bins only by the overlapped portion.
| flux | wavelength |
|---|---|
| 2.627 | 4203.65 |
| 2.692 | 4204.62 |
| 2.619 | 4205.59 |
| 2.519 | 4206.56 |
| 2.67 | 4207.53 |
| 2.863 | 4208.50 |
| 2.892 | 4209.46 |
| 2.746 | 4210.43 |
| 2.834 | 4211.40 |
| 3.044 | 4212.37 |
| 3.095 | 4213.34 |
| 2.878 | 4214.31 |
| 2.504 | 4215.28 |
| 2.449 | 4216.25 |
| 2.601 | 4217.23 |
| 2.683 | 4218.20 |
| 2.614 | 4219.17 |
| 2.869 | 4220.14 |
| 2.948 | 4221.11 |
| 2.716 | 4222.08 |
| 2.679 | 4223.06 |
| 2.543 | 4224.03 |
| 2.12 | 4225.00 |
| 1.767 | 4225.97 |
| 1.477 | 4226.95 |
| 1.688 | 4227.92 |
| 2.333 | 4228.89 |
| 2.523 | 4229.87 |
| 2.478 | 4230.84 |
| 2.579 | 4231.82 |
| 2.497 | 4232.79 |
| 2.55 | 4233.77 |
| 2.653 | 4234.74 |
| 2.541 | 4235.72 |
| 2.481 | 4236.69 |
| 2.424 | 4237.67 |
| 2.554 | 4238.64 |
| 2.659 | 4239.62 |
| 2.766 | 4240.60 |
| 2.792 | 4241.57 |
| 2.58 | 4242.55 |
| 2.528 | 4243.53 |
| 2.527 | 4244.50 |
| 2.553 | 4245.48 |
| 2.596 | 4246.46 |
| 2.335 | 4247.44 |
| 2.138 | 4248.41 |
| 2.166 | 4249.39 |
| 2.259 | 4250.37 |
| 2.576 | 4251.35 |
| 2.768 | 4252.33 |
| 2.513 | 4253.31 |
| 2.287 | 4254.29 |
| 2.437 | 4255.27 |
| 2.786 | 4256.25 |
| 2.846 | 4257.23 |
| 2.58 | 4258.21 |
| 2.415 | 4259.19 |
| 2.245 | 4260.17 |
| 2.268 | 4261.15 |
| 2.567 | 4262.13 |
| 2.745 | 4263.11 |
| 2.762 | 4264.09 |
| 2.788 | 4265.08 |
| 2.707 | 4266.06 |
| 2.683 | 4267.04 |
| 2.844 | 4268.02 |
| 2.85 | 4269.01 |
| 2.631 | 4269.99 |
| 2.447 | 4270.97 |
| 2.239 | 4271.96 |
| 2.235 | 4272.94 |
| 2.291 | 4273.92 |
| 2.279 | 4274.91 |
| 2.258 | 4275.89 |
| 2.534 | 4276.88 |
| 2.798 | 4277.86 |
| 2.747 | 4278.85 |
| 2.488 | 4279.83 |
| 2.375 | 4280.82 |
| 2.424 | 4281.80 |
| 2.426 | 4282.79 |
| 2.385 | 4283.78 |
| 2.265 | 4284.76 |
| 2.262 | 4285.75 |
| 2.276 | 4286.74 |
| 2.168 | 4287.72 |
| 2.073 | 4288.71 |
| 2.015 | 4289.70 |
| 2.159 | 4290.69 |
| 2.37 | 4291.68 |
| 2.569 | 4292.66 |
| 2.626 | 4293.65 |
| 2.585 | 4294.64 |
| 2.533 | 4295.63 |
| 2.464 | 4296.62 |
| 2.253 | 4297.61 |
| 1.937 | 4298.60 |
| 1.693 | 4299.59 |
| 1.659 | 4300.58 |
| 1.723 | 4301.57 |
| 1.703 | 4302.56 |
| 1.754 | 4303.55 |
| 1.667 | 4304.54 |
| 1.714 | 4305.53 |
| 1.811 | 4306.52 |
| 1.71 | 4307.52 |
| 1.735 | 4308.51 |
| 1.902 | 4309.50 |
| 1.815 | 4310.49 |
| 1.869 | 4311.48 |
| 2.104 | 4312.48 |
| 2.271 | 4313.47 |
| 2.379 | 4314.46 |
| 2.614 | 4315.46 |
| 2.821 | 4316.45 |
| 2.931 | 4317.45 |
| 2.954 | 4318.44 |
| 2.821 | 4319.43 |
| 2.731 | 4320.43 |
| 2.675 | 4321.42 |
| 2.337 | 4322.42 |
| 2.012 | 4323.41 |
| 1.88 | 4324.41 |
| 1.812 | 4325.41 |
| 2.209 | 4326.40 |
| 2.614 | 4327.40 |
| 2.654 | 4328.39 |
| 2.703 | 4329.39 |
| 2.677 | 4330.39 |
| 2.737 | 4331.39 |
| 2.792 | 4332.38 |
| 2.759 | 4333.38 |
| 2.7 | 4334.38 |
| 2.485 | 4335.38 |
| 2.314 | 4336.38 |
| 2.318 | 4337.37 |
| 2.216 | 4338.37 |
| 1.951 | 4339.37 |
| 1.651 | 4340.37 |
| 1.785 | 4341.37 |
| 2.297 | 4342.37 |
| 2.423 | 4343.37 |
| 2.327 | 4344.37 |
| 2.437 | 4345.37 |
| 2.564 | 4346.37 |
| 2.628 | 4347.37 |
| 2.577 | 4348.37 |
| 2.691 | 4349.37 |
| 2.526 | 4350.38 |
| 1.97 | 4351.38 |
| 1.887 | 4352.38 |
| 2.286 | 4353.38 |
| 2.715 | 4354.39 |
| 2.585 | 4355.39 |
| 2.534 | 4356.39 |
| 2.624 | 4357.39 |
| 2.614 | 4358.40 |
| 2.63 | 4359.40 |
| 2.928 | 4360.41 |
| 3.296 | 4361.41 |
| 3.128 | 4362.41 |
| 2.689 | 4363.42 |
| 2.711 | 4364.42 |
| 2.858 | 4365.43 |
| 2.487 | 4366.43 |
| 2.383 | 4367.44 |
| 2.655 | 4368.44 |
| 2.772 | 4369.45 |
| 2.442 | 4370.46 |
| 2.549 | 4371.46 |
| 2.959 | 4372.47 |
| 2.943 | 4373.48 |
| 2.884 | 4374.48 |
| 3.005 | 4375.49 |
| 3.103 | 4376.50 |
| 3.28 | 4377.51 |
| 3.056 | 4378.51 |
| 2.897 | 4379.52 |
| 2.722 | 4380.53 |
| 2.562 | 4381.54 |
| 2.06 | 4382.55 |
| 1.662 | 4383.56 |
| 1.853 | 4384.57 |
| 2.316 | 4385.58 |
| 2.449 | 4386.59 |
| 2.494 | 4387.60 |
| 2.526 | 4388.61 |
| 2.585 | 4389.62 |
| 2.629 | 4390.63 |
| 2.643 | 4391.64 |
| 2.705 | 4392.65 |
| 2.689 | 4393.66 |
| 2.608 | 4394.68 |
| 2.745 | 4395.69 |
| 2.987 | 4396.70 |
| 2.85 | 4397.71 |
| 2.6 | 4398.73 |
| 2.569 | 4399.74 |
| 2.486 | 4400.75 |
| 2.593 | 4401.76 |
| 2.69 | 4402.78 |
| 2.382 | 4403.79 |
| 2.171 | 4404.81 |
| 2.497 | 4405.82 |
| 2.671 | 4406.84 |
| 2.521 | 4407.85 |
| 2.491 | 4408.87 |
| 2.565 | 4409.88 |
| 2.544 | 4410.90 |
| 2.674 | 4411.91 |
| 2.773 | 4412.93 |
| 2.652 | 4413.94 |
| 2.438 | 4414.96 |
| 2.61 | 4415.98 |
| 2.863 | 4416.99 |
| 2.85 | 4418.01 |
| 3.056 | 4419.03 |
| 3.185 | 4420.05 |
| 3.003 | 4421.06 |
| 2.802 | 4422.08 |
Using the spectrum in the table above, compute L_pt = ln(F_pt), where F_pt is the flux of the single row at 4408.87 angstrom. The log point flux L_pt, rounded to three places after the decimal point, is 0.913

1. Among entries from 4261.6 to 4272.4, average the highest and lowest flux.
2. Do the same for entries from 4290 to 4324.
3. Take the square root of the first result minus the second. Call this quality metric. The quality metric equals 0.49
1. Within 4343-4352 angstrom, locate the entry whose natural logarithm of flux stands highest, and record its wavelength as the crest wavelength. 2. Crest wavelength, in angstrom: 4349.37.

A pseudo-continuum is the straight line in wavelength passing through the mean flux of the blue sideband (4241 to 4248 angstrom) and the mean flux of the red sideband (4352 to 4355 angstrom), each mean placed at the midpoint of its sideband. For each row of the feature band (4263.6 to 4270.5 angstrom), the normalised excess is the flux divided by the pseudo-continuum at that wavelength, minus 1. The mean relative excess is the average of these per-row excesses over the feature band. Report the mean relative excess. 0.10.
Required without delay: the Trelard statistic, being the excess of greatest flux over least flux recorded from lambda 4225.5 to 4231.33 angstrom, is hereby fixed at 1.0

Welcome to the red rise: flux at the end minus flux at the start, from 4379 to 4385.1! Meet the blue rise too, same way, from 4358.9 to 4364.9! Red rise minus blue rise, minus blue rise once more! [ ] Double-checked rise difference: -1.2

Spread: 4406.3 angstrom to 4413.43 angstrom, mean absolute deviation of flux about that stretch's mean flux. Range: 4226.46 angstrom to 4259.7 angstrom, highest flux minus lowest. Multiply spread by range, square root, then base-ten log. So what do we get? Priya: -0.464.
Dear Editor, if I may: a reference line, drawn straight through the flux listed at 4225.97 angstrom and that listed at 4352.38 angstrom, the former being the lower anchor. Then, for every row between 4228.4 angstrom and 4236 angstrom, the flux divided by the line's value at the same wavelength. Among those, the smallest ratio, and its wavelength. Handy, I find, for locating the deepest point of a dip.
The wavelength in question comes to 4228.89 angstrom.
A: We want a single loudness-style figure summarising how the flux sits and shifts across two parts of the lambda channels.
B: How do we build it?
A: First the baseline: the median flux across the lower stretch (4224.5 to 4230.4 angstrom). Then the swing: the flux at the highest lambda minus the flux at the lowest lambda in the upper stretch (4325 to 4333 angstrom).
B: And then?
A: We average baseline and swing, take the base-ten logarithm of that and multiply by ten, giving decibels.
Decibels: 1.6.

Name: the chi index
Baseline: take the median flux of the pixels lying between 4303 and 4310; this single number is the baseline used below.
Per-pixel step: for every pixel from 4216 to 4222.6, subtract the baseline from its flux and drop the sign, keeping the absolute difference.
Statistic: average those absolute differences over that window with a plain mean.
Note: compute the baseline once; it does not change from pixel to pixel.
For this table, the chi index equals 1.0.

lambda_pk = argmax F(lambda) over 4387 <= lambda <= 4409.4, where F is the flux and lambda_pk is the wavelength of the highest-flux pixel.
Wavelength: 4396.70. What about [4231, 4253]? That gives 4241.57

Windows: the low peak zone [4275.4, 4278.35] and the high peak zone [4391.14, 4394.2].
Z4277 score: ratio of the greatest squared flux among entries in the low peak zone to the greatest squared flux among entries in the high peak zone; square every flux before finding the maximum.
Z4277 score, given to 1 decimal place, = 1.1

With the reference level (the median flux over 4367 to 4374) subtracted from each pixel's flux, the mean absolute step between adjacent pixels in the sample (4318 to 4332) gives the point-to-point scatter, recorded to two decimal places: 0.16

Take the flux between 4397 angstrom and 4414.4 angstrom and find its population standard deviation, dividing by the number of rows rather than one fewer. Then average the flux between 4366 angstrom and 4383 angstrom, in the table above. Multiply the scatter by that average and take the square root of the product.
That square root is 0.6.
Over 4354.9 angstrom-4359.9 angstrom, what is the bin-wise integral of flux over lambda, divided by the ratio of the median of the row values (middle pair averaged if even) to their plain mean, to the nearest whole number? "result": 13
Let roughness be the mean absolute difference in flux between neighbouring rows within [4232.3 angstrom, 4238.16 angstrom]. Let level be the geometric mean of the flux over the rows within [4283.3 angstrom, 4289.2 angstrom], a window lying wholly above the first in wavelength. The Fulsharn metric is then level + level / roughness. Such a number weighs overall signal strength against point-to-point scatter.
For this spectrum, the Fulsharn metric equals 31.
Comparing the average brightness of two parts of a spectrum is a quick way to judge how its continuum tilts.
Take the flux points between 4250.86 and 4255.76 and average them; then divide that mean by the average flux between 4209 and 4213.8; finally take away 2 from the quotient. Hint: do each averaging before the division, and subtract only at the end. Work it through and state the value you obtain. -1.14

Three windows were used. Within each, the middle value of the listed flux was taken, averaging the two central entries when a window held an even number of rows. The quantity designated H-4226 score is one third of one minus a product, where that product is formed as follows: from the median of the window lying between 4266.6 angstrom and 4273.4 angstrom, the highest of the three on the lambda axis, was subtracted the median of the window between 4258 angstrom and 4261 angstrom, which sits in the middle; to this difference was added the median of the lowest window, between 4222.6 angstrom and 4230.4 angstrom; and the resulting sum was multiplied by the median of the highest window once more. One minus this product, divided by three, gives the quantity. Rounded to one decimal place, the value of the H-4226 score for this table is -1.8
